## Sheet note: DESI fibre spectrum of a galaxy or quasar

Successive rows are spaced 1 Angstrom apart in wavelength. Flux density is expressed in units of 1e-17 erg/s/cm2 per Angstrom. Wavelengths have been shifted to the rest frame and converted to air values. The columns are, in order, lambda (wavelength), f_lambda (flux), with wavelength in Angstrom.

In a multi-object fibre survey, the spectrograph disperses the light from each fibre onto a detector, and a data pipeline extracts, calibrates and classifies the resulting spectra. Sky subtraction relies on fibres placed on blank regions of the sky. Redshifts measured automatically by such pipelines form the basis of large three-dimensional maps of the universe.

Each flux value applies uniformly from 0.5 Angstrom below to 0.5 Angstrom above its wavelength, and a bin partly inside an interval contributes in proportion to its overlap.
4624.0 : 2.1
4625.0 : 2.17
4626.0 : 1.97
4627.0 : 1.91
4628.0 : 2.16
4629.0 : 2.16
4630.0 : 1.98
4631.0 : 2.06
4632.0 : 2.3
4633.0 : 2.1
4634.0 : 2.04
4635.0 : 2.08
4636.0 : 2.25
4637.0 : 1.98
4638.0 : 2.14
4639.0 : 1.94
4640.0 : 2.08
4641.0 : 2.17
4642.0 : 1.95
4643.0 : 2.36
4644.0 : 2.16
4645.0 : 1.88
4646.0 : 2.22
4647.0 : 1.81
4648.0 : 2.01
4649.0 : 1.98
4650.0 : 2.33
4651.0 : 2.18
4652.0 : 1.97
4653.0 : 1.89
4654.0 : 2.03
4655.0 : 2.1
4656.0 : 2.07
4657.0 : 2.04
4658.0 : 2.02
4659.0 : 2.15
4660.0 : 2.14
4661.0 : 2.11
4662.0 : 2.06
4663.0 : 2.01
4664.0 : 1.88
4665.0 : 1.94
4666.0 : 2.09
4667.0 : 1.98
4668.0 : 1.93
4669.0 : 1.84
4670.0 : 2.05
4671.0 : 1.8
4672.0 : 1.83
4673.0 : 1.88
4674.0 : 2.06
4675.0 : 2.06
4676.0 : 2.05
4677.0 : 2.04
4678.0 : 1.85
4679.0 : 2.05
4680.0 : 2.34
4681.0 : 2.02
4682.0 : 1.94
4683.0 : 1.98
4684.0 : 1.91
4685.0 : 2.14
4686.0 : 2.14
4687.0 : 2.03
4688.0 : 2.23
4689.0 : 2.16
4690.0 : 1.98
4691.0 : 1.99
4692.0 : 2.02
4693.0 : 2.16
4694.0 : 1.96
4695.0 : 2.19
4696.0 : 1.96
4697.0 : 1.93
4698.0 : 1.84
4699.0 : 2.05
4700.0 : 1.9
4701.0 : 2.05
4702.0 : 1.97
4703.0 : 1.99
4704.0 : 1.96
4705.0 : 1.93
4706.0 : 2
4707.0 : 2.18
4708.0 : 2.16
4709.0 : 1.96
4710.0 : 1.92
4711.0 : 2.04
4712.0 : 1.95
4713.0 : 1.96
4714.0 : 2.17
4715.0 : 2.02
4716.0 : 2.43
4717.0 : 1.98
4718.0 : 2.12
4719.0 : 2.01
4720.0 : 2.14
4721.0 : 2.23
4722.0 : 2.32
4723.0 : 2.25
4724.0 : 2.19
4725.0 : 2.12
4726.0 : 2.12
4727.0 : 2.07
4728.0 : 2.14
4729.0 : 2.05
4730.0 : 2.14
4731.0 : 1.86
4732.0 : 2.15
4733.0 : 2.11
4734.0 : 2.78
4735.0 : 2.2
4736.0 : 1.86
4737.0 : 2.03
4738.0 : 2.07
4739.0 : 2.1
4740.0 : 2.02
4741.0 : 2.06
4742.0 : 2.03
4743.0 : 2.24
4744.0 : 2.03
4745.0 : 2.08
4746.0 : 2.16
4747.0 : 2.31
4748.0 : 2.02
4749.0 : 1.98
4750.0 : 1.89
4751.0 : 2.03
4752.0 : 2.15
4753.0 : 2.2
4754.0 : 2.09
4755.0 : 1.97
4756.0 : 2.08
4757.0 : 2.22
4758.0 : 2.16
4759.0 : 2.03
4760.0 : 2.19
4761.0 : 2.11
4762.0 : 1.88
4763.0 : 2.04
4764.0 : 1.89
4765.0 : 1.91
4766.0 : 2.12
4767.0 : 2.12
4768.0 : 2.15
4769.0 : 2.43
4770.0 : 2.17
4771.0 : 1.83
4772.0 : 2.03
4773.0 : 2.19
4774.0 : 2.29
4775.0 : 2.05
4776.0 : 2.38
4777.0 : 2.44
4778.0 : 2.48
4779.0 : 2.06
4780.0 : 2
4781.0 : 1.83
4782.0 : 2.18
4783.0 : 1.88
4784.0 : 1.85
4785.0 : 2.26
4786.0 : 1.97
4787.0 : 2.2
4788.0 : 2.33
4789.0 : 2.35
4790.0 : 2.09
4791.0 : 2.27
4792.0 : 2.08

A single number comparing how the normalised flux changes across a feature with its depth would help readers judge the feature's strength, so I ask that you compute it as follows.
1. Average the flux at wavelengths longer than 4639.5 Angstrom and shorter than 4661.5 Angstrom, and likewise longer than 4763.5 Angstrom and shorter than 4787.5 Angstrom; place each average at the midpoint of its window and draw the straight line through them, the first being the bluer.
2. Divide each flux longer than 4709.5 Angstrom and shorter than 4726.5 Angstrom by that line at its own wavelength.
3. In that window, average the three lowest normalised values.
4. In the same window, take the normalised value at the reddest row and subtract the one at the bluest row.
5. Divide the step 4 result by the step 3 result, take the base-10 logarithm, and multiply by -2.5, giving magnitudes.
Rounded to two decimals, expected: 2.50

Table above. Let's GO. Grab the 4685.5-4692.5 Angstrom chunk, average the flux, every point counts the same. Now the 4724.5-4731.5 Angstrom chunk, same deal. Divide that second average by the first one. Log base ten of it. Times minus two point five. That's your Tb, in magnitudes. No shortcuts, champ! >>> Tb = 0.00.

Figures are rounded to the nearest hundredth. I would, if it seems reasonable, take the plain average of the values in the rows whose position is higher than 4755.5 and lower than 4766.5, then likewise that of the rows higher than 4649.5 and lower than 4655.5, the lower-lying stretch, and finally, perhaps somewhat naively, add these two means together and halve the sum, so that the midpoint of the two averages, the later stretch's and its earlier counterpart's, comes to 2.07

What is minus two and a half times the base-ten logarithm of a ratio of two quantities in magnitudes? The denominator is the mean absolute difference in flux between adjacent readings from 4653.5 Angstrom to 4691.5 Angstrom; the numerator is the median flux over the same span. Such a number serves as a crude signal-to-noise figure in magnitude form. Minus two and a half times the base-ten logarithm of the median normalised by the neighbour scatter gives -3.26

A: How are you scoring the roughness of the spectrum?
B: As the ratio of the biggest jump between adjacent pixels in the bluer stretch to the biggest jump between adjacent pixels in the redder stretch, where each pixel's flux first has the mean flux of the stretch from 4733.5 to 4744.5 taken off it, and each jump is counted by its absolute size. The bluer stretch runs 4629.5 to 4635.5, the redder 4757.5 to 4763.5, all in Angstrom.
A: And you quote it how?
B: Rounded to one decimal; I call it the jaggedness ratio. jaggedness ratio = 1.0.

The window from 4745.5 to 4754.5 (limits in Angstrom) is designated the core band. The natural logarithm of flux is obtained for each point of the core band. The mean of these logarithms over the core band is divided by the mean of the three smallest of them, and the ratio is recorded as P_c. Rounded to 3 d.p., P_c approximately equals 1.092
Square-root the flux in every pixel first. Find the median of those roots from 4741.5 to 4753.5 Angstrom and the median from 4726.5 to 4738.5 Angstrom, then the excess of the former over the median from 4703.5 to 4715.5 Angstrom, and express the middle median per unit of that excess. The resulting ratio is 55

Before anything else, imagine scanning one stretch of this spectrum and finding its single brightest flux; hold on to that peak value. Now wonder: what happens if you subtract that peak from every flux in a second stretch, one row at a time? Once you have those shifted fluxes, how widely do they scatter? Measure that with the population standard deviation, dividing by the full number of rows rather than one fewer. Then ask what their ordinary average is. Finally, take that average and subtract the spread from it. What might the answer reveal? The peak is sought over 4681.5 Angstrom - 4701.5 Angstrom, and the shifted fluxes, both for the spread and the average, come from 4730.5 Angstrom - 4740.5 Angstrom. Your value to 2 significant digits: -0.36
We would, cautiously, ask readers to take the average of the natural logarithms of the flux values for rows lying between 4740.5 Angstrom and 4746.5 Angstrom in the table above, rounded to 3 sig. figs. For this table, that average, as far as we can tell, 0.741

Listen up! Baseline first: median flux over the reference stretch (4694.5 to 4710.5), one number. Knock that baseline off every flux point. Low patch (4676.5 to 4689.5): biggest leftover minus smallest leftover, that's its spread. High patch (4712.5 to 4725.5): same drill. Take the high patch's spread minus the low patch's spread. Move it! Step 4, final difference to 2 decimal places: -0.02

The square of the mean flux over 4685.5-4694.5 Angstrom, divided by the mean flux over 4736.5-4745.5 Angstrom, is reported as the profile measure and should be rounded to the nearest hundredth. 2.08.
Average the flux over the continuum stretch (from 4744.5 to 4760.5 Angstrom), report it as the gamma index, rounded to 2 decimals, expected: 2.10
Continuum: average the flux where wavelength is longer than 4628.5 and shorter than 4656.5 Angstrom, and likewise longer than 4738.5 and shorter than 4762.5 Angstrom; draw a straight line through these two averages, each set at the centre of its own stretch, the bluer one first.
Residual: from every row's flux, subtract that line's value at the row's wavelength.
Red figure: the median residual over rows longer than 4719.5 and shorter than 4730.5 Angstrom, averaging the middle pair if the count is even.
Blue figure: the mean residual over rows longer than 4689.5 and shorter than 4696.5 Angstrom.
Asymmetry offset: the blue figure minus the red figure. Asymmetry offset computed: -0.101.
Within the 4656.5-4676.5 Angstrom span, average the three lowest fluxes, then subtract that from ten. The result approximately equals 8.18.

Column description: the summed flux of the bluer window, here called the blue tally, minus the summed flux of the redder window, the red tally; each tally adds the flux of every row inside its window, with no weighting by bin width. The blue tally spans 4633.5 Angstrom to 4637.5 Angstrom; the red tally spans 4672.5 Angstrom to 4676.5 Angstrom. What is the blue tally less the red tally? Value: 0.3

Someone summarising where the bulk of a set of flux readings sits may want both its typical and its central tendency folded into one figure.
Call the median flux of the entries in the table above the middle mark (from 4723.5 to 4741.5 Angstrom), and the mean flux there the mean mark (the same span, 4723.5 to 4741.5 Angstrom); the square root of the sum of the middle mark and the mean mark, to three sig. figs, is 2.05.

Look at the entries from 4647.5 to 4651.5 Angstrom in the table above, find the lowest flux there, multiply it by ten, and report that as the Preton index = 19.8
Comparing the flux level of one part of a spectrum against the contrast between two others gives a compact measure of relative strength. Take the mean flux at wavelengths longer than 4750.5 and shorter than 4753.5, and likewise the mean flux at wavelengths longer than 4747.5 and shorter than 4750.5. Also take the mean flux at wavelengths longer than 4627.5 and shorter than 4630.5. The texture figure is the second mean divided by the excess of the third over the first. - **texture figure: -74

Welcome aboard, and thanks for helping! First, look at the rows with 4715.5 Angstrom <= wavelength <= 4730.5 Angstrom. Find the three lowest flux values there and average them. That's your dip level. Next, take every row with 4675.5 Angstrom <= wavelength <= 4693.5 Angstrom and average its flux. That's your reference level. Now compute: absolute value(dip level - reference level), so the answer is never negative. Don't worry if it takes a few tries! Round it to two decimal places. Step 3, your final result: 0.04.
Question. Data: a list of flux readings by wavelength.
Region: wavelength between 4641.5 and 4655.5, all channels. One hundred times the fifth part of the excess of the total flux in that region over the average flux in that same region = 536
